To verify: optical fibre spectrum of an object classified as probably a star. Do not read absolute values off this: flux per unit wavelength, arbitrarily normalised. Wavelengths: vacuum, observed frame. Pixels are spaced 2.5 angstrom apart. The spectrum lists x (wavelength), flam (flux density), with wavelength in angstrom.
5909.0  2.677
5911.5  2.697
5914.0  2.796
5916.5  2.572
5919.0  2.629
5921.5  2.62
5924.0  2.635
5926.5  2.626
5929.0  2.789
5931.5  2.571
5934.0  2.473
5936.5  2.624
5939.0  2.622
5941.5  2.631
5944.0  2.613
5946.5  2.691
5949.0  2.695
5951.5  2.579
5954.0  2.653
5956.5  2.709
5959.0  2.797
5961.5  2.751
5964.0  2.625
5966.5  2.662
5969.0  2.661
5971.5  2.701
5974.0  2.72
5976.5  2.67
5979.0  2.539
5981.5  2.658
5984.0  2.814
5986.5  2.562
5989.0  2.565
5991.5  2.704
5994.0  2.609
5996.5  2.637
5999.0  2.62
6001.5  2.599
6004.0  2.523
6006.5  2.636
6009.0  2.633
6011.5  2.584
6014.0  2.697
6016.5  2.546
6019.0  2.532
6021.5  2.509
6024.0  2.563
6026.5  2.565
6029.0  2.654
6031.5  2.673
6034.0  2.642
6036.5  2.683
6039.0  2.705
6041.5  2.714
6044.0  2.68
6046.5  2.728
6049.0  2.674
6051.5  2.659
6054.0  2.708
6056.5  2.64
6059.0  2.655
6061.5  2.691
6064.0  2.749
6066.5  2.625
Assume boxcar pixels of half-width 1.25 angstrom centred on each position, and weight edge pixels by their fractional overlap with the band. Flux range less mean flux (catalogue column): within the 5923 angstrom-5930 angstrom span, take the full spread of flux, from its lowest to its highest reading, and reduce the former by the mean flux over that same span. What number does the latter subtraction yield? -2.52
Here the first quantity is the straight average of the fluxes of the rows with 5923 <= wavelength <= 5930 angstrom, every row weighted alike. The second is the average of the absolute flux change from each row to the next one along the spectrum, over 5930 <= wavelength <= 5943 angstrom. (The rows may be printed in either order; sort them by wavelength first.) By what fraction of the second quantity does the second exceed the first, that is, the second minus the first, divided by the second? -40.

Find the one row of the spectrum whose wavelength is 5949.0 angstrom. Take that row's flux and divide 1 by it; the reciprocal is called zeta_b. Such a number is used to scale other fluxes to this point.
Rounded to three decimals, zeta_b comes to 0.371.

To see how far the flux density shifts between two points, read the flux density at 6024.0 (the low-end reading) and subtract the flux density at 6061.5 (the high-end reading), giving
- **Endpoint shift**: -0.13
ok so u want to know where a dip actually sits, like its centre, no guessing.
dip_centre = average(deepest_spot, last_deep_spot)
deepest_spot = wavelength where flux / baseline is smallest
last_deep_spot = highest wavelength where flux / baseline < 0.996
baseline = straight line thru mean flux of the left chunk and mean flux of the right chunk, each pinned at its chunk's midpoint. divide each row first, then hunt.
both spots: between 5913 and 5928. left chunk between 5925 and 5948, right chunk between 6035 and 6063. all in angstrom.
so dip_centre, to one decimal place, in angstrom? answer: 5916.5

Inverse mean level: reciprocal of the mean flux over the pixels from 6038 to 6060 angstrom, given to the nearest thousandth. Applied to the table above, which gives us 0.372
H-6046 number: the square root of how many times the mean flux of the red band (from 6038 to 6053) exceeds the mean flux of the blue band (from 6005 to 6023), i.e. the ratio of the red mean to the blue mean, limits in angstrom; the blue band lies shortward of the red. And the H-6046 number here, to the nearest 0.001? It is 1.020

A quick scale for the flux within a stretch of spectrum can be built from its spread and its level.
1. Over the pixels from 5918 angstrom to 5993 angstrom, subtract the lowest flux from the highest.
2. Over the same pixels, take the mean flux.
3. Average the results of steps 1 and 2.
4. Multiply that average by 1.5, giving 2.25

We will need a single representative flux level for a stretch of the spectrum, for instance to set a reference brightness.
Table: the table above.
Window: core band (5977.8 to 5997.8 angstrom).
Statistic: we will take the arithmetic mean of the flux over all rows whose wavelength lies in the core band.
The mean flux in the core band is 2.636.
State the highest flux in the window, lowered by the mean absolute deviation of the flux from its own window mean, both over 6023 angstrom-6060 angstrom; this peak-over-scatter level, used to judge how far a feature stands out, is 2.69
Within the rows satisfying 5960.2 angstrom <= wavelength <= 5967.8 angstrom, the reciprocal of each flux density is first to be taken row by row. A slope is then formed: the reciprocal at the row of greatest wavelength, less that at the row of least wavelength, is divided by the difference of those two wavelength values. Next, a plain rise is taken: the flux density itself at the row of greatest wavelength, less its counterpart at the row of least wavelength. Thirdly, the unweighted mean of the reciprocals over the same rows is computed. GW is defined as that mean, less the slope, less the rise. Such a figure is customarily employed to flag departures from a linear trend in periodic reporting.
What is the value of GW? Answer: 0.46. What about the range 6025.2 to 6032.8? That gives 0.28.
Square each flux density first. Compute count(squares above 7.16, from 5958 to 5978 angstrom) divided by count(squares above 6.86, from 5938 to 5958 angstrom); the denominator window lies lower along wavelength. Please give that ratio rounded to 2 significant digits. 0.67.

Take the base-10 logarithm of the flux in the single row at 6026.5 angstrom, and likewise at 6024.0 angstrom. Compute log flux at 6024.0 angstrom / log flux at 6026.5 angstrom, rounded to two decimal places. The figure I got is 1.00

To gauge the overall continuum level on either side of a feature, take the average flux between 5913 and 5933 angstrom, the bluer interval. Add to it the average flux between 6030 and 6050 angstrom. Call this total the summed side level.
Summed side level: 5.34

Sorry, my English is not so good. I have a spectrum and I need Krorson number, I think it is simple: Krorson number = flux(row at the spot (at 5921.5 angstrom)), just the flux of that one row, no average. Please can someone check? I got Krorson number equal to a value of 2.62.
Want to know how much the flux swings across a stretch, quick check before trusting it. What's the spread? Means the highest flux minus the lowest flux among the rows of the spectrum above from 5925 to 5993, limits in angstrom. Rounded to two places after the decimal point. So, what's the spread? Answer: 0.34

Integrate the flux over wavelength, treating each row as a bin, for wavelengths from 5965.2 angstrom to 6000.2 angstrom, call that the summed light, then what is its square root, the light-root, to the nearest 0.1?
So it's 9.6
